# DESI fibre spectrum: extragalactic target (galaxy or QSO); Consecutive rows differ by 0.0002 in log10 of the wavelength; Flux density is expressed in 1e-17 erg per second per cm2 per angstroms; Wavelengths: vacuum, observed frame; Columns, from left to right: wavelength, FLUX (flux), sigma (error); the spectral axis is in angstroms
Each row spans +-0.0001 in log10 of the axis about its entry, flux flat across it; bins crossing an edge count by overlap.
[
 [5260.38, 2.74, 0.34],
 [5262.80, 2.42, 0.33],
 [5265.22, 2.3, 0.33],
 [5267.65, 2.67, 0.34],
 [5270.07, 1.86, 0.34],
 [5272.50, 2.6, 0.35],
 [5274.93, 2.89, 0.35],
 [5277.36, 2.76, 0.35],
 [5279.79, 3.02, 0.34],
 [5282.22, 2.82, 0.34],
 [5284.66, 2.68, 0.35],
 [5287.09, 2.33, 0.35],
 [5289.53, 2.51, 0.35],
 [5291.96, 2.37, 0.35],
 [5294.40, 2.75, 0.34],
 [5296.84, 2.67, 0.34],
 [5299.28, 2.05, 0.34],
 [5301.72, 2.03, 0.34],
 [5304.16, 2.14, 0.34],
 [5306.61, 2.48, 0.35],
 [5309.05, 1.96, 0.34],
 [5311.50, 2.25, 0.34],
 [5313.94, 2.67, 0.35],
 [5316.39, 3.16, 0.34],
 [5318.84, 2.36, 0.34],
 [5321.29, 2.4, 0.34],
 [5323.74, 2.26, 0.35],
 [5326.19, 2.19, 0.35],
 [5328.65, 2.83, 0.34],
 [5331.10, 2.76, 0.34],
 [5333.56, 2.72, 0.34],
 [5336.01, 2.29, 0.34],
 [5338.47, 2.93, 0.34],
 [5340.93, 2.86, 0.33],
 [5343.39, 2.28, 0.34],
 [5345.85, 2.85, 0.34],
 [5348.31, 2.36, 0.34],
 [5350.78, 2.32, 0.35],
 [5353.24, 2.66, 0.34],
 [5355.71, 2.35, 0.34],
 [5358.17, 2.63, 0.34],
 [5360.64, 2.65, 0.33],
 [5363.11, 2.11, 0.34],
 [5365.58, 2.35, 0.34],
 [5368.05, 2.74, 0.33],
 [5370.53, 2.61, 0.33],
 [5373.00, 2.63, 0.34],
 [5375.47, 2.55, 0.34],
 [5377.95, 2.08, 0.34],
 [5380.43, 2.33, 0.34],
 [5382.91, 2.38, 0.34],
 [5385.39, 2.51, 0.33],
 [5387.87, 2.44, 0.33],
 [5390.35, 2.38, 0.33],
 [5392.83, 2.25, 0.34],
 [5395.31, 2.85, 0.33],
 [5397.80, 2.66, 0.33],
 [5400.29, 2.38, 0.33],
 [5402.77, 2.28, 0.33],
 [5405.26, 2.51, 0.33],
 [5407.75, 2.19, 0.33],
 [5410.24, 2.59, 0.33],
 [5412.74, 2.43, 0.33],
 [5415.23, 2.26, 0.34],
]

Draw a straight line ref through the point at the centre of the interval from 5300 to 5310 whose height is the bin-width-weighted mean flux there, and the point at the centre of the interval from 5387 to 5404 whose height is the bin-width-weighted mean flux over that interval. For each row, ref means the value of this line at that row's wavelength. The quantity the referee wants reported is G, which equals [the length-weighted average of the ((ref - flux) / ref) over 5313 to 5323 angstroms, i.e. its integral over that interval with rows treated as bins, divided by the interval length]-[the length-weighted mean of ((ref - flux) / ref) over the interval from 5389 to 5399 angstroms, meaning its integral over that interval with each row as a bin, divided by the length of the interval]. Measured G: -0.17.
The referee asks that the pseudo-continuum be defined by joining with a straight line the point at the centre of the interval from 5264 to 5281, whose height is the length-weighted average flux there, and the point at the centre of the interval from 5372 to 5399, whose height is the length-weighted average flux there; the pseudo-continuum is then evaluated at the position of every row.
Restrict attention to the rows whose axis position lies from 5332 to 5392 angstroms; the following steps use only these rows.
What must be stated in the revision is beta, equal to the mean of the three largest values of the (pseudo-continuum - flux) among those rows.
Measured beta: 0.33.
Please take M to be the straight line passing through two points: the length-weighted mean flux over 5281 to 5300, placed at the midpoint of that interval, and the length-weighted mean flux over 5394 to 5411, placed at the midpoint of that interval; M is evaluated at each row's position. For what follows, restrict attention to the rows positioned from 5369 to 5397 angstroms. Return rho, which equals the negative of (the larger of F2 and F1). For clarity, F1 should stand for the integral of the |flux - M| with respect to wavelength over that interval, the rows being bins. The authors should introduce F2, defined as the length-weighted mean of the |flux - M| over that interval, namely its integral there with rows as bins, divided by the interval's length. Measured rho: -5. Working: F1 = 4.5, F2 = 0.16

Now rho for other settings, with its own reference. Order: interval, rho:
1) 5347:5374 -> -5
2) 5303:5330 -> -8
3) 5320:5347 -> -7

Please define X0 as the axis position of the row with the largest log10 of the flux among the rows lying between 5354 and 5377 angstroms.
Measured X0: 5368.05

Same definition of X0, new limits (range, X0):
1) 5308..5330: 5316.39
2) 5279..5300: 5279.79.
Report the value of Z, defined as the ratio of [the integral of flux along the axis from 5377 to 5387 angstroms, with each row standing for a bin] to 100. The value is 0.234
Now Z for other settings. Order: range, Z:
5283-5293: 0.249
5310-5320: 0.259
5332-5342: 0.270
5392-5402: 0.254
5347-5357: 0.243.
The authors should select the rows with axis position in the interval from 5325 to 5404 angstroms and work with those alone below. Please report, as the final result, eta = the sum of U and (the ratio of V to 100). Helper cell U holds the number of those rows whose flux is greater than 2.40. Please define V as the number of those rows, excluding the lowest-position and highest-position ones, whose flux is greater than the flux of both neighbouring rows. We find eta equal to 17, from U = 17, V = 9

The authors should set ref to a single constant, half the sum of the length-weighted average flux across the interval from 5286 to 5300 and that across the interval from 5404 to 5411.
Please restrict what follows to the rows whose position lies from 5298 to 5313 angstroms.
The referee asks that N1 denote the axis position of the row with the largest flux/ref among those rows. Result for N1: 5306.61 angstroms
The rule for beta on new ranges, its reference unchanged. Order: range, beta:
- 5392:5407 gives 0.14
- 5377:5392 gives 0.20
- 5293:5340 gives 0.54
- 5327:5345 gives 0.08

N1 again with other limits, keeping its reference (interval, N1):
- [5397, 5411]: 5397.80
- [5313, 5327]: 5316.39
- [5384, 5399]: 5395.31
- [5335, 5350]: 5338.47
